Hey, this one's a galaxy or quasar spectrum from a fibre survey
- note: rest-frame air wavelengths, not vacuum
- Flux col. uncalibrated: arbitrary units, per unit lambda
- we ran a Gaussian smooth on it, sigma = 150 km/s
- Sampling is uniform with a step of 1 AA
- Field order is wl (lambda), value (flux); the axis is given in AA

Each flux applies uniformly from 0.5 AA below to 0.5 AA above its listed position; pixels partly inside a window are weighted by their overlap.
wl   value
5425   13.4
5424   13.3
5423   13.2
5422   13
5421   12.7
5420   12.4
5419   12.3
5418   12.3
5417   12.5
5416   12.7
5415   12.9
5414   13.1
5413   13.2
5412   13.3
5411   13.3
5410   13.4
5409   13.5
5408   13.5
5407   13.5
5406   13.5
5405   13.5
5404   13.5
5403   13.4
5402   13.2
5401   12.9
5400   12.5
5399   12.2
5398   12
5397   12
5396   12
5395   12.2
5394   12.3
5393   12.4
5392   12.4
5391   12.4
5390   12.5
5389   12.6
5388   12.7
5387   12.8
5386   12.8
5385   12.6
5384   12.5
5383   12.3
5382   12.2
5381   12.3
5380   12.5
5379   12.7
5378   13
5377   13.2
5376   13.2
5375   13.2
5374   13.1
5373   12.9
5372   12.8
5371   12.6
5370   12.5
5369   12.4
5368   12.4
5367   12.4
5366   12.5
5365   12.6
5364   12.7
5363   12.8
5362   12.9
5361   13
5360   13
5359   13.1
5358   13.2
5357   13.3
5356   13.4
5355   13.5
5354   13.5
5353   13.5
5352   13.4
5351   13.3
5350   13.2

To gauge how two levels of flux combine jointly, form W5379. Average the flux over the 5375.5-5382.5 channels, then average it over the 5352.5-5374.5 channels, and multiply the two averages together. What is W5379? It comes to 164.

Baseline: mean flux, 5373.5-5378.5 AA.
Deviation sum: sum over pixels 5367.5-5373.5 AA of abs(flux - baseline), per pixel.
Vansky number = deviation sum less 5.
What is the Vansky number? -1.8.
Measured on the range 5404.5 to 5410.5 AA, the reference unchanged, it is -2.9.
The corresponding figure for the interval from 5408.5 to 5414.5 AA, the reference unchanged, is -4.0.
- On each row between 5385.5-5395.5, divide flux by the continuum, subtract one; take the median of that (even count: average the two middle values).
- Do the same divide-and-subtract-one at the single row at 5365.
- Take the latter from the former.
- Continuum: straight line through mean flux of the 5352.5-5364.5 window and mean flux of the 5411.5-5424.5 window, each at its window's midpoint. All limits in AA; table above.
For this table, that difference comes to -0.001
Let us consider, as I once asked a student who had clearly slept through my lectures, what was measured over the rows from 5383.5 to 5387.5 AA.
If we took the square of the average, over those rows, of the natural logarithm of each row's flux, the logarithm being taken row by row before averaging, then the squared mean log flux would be 6.45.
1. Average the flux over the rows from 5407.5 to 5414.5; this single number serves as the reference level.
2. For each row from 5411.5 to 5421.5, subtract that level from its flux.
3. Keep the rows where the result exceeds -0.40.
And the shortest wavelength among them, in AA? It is 5412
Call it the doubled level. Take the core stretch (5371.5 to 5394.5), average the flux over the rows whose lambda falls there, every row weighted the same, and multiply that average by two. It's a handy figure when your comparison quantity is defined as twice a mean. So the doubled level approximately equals 25.3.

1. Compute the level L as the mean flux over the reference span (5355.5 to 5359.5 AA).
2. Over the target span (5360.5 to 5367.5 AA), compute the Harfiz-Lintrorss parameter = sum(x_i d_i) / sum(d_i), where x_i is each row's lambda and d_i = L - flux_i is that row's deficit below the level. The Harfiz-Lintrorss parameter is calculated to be 5364.7 AA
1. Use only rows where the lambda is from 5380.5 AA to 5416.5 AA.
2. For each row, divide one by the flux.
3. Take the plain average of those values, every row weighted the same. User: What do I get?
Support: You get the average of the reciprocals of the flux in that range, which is 0.0784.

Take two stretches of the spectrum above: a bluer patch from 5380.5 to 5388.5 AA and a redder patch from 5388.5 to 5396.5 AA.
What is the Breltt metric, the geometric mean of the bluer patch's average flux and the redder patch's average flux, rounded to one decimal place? 12.4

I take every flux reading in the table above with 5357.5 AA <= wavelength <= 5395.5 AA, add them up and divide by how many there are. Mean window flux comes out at 12.68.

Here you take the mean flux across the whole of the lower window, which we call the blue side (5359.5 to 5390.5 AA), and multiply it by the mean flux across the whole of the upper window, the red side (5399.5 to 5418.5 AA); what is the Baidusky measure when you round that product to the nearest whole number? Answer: 167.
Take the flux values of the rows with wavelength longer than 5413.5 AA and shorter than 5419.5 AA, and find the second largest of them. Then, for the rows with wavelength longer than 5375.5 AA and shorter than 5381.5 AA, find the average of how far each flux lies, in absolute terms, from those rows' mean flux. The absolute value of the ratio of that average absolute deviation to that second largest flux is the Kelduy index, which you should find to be 0.025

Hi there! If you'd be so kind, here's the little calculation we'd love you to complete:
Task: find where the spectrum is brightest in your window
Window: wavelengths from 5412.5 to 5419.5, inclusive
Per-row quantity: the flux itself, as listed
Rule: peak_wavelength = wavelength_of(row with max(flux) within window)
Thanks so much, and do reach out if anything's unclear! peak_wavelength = 5413 AA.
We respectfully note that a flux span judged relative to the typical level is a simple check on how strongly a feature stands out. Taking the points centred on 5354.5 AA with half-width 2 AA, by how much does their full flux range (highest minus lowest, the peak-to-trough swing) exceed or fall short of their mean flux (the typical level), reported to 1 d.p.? -13.4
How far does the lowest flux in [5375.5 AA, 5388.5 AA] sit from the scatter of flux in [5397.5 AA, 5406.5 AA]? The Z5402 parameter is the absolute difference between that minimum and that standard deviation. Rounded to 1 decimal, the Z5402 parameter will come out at 11.6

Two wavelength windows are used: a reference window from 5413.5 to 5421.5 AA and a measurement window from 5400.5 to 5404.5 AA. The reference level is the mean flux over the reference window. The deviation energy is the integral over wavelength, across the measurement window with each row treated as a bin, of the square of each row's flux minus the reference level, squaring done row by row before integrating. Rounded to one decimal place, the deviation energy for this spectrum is 1.8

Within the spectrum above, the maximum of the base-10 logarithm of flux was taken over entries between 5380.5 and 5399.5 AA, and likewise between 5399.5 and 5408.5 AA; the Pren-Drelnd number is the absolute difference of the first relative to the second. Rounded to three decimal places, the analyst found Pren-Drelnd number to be 0.023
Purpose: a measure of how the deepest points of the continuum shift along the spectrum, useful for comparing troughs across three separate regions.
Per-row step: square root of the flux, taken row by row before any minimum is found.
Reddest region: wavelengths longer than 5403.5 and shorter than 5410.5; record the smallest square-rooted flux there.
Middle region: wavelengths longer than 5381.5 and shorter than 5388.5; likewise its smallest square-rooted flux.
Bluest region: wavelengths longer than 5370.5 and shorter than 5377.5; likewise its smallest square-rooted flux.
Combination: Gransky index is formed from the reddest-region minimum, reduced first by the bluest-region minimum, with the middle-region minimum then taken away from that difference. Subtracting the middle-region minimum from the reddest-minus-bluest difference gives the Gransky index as -3.38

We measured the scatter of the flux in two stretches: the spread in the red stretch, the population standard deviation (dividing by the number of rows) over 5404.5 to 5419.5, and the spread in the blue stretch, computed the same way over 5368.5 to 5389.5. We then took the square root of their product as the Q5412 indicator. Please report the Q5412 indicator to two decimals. 0.36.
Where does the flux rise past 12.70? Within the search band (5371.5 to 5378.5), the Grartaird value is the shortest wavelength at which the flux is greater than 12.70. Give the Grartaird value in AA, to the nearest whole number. 5372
